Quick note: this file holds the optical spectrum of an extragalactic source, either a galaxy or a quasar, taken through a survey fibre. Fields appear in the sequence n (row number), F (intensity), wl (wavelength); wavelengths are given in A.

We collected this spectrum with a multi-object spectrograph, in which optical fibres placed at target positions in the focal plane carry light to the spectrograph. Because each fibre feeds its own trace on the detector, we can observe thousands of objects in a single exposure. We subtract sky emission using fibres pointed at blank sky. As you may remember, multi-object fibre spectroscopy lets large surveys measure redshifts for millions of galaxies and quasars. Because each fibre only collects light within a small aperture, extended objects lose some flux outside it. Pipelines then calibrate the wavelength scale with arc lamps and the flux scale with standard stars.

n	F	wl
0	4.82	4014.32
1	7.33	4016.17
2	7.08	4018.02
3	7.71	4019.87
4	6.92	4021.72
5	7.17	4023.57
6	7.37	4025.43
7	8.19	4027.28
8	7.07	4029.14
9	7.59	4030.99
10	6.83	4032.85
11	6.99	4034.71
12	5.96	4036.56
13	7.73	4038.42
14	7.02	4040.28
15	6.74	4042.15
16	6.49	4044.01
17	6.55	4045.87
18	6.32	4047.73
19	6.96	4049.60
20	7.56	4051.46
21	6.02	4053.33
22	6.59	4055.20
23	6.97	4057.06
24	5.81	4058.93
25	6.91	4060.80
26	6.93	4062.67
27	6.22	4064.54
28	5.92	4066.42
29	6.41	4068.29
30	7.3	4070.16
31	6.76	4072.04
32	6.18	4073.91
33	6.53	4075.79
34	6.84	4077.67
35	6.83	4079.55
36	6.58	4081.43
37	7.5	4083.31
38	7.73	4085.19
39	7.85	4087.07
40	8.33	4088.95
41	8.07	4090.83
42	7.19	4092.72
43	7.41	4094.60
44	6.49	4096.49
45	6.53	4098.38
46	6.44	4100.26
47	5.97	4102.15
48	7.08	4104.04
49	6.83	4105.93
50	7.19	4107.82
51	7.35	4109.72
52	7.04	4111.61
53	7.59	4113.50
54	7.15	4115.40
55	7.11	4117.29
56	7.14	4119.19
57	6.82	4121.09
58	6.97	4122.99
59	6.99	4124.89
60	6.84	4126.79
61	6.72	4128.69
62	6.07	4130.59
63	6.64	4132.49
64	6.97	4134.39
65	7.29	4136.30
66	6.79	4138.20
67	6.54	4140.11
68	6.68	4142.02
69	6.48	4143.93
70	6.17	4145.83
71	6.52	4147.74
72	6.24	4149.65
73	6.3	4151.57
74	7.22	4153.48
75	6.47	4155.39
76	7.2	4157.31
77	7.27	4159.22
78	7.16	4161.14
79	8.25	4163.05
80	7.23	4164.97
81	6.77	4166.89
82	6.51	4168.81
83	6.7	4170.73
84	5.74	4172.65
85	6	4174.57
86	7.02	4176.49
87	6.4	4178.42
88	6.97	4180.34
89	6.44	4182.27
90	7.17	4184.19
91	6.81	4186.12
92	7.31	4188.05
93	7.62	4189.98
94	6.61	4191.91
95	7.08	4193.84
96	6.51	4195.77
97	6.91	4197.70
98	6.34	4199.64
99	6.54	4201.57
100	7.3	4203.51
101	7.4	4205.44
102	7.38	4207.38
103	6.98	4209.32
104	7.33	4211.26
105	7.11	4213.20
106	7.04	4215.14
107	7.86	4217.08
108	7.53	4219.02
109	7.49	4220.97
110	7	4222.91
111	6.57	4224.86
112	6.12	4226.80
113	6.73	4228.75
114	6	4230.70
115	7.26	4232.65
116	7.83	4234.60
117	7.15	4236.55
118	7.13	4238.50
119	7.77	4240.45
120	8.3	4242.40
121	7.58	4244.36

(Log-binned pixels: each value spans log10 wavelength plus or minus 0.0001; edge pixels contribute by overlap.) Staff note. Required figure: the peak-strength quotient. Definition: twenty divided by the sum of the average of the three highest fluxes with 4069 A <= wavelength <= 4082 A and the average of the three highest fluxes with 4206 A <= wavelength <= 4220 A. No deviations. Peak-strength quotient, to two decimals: 1.37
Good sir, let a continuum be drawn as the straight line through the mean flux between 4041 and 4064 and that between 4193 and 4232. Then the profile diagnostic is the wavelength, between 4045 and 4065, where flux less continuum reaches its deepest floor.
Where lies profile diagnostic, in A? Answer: 4058.93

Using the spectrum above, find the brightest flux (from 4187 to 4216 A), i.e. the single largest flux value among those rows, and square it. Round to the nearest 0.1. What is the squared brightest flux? 58.1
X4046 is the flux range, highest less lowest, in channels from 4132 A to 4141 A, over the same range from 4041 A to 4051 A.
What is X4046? 1.2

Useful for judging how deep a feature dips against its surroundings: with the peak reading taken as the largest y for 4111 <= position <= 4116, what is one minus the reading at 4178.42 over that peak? 0.16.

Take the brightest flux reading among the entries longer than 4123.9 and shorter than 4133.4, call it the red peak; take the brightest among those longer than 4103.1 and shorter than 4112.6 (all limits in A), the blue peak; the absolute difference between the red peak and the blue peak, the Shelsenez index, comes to 0.36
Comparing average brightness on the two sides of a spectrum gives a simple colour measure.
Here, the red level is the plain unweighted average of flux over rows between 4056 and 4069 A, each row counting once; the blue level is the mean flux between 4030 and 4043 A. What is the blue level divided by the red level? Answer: 1.08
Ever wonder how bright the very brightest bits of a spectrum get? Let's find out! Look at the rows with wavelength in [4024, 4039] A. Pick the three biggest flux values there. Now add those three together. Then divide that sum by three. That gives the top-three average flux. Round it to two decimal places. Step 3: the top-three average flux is 7.84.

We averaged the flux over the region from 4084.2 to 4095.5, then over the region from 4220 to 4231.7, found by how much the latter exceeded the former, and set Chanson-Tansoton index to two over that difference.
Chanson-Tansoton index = -2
